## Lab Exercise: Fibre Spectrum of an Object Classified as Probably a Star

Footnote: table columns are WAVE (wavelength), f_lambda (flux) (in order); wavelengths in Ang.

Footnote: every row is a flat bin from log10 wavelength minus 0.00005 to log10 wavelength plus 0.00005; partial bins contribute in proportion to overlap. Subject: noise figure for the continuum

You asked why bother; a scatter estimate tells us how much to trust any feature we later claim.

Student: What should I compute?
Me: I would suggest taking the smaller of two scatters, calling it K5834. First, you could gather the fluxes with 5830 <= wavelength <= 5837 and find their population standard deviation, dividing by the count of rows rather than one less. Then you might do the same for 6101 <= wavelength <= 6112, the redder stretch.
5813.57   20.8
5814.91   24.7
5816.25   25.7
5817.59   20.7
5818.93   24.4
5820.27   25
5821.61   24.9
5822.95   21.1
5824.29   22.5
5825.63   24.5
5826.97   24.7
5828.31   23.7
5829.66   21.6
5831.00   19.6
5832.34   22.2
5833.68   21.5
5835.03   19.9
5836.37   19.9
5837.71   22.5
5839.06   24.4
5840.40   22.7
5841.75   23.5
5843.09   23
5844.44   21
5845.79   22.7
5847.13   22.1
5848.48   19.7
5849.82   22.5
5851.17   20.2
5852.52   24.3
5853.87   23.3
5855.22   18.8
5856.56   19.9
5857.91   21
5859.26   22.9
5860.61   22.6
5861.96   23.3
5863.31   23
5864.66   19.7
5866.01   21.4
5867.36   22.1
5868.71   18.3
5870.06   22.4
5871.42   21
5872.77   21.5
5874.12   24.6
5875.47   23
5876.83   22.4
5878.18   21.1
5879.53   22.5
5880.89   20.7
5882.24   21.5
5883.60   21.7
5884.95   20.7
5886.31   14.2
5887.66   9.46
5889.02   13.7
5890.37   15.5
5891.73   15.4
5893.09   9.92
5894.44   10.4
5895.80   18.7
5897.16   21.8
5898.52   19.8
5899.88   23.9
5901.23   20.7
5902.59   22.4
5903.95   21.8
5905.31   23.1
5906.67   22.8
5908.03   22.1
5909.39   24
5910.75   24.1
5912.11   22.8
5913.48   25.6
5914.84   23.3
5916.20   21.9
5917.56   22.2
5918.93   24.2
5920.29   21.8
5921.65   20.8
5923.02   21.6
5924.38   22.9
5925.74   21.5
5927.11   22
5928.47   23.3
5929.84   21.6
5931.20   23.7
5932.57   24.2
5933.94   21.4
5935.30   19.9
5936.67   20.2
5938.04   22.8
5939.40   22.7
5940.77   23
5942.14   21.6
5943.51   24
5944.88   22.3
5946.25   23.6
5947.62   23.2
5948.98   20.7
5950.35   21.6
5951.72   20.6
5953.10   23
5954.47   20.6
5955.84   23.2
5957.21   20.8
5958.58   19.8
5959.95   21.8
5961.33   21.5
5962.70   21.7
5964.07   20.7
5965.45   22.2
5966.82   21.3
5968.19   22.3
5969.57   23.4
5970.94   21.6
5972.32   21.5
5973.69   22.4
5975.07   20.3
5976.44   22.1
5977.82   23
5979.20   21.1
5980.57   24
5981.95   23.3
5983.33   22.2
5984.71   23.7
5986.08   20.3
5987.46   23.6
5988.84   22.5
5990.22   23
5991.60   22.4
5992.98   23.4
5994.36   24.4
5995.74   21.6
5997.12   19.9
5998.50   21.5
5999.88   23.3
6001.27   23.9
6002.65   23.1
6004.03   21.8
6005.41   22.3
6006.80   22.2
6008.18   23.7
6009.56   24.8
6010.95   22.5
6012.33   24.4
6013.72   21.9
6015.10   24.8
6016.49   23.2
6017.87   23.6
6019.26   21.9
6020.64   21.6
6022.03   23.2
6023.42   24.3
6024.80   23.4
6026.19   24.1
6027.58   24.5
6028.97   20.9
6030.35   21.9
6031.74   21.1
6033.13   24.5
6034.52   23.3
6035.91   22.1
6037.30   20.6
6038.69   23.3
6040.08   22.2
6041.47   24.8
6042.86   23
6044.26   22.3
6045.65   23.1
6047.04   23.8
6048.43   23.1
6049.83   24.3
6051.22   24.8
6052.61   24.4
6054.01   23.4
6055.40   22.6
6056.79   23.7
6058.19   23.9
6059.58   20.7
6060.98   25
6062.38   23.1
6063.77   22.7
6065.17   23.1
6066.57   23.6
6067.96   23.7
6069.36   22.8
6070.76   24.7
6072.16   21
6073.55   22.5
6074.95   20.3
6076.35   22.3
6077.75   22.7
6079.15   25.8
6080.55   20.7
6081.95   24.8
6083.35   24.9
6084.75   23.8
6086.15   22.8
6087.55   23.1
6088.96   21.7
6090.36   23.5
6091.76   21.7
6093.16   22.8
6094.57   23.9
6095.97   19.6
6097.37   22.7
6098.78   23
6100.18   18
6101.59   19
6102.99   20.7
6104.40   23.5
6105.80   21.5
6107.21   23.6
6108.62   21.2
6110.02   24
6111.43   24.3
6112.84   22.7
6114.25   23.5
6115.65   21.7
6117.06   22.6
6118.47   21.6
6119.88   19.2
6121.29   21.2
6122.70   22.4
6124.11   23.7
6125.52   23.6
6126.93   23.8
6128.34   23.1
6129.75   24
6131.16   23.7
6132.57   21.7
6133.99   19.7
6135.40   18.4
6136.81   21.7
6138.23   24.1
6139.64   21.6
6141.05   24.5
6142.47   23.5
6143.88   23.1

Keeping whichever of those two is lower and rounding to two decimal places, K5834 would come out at 1.03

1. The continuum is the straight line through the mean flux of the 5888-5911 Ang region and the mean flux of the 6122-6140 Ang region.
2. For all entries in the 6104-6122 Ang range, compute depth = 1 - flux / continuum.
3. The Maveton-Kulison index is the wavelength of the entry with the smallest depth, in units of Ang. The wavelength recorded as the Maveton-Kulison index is 6111.43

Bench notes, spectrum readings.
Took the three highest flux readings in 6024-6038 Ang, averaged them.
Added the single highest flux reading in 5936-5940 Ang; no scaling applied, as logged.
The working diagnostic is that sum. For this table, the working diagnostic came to 47.2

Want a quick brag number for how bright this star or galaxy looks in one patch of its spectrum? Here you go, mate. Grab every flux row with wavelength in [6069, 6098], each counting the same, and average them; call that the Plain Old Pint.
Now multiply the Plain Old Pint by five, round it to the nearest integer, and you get 114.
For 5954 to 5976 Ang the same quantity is 108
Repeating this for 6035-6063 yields 116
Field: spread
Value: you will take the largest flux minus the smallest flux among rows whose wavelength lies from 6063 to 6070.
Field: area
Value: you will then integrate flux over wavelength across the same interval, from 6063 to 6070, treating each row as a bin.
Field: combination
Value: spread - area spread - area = -161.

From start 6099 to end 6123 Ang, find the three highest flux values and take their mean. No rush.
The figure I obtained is 24.0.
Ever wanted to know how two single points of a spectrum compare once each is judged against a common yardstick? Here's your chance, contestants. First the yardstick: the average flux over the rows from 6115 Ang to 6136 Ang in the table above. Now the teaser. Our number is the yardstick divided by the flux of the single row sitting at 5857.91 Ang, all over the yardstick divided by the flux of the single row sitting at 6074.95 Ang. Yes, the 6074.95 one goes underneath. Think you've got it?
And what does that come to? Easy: 0.97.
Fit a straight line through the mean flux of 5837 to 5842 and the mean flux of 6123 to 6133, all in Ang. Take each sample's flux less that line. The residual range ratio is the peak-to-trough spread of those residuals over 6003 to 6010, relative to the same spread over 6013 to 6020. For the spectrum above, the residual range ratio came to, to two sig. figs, 1.0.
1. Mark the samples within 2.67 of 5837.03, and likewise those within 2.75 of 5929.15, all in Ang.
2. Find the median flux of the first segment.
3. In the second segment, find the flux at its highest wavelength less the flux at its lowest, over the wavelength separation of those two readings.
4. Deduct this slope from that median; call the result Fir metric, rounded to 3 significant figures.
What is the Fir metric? 20.8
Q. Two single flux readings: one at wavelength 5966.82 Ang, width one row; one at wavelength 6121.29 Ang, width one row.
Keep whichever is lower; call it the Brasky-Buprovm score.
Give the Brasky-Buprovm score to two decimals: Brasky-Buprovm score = 21.20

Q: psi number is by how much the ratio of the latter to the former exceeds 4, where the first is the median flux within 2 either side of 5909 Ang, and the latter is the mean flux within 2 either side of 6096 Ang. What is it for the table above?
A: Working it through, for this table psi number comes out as -3.08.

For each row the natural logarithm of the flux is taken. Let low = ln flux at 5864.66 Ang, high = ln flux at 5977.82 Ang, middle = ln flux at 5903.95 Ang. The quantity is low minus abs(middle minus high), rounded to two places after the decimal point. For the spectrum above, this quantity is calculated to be 2.93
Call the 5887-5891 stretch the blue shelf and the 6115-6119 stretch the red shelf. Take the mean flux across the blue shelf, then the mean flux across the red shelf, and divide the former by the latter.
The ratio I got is 0.59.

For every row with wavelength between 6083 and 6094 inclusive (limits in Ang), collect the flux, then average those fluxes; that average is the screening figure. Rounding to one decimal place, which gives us 23.0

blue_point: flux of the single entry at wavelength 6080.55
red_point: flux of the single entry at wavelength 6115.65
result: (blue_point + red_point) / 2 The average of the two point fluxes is 21.2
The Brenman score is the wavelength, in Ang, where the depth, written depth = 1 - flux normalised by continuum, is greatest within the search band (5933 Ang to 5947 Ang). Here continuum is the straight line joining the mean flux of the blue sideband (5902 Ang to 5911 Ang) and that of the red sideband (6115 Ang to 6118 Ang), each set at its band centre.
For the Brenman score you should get 5935.30 Ang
